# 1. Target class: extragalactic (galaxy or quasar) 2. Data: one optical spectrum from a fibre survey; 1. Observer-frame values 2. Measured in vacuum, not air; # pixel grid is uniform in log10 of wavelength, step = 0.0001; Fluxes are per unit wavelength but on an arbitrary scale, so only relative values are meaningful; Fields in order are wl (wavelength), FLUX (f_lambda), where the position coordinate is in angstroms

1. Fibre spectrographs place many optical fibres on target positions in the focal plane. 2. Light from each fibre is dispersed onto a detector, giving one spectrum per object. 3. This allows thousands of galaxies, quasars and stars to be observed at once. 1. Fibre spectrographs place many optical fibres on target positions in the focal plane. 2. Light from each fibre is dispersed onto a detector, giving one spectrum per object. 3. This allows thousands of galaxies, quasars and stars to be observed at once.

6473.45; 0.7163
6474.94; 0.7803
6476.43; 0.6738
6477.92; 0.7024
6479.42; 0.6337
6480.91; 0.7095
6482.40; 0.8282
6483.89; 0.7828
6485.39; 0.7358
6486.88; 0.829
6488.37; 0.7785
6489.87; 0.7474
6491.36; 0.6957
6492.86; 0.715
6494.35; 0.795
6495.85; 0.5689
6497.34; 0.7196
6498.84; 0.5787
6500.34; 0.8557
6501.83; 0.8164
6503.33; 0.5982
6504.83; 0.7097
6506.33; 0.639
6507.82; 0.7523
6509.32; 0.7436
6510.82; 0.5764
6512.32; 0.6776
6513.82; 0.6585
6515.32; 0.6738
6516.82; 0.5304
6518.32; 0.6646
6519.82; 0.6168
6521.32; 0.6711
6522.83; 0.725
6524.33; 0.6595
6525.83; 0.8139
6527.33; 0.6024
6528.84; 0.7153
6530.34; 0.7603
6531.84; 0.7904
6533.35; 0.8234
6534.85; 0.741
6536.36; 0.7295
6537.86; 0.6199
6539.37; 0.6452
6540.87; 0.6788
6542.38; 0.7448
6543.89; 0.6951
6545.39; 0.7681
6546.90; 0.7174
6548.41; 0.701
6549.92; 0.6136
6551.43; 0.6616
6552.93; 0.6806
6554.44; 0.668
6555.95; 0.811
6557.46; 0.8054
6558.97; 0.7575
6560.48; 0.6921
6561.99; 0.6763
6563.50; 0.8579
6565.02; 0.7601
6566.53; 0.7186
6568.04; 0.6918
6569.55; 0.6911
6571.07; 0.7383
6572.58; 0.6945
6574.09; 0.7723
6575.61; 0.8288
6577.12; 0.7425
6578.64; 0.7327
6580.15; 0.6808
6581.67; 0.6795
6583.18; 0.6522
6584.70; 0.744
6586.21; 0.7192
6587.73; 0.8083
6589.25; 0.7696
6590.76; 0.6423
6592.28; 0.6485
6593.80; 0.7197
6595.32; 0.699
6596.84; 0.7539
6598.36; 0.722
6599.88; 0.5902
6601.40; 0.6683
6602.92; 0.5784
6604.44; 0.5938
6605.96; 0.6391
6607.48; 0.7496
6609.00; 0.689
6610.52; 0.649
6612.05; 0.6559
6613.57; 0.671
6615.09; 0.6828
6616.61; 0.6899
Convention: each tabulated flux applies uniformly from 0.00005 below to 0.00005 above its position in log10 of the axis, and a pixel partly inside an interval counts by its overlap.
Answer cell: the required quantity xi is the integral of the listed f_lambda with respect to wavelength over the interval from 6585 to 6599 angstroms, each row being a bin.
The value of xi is 10.1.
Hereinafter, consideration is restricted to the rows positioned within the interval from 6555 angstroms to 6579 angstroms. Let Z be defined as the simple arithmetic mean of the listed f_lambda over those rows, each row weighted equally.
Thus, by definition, 0.748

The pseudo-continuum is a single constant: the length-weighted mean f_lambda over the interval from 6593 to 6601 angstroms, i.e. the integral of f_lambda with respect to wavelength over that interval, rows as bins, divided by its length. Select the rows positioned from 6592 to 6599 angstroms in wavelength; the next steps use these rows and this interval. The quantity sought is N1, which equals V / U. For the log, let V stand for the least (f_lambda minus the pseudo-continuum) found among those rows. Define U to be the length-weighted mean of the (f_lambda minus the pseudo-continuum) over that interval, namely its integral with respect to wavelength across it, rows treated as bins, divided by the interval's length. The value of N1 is -3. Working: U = 0.02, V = -0.05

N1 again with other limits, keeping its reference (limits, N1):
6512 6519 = 3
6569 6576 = 0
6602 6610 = 3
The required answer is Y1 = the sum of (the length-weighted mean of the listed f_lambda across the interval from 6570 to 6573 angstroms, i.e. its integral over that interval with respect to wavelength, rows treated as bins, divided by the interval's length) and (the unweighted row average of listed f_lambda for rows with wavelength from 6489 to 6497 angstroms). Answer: 1.42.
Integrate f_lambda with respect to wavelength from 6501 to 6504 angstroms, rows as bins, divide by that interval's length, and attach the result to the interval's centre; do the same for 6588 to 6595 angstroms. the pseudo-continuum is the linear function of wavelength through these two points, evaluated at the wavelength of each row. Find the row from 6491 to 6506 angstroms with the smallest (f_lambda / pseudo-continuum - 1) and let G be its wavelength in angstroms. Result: 6495.85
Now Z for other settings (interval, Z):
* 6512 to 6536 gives 0.695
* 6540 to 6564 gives 0.721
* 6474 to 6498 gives 0.731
